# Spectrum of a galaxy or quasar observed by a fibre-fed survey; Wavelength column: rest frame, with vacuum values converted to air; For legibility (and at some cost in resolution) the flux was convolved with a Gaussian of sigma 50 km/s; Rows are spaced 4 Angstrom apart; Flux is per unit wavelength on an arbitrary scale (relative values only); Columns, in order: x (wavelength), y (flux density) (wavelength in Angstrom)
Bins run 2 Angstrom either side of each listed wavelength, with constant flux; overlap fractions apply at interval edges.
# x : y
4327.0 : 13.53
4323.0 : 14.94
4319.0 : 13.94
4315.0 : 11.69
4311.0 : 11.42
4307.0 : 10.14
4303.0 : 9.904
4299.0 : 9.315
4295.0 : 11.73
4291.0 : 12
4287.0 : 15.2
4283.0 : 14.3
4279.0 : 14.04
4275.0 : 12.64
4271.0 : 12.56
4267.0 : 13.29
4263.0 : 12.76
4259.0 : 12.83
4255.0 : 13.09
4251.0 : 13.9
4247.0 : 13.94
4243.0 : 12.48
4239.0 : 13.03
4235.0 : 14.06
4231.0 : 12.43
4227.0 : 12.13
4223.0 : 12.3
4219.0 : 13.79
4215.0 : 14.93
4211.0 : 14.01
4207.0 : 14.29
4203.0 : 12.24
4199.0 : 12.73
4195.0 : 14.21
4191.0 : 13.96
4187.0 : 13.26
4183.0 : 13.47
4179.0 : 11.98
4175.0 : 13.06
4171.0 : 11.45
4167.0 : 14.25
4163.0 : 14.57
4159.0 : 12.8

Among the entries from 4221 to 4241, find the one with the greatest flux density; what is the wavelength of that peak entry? 4235.0 Angstrom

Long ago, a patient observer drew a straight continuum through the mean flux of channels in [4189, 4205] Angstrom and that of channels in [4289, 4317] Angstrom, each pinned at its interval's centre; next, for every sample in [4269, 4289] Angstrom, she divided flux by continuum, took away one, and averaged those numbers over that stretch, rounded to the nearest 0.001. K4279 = 0.204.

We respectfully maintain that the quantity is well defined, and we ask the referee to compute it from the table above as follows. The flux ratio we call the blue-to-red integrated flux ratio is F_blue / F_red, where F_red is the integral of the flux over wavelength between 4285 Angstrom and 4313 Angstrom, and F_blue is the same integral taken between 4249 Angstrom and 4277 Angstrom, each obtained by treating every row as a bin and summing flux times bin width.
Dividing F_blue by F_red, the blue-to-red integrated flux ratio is 1.14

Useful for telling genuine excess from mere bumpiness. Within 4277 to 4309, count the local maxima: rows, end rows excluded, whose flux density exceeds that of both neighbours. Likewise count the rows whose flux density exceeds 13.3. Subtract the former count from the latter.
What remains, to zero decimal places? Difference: 2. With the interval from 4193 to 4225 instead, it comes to 3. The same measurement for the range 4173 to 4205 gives 1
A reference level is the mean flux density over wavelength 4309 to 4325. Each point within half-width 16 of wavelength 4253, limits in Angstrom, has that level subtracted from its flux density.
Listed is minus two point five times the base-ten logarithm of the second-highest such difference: 0.11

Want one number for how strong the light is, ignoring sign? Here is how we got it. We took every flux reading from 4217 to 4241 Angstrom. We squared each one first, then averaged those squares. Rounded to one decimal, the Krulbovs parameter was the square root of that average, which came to 13.0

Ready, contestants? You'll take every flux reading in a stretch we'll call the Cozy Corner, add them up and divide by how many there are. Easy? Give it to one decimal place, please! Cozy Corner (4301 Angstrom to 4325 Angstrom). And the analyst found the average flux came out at 12.0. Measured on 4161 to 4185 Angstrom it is 13.1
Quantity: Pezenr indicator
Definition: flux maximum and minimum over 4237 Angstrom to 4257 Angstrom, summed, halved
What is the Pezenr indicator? 13.2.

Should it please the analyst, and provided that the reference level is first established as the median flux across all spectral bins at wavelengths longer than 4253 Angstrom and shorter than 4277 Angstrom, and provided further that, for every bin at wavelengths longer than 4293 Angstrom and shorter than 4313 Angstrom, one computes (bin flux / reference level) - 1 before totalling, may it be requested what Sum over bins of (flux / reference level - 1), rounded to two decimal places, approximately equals -0.90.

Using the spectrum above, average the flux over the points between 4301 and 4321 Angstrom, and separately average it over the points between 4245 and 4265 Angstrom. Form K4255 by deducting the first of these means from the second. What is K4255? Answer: 1.9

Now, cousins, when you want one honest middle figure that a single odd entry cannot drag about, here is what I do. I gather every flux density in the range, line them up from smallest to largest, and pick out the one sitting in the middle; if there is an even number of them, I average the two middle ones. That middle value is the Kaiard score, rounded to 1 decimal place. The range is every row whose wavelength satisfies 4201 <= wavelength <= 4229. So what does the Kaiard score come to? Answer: 13.8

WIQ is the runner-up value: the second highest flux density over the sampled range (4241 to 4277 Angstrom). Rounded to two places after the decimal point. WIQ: 13.90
